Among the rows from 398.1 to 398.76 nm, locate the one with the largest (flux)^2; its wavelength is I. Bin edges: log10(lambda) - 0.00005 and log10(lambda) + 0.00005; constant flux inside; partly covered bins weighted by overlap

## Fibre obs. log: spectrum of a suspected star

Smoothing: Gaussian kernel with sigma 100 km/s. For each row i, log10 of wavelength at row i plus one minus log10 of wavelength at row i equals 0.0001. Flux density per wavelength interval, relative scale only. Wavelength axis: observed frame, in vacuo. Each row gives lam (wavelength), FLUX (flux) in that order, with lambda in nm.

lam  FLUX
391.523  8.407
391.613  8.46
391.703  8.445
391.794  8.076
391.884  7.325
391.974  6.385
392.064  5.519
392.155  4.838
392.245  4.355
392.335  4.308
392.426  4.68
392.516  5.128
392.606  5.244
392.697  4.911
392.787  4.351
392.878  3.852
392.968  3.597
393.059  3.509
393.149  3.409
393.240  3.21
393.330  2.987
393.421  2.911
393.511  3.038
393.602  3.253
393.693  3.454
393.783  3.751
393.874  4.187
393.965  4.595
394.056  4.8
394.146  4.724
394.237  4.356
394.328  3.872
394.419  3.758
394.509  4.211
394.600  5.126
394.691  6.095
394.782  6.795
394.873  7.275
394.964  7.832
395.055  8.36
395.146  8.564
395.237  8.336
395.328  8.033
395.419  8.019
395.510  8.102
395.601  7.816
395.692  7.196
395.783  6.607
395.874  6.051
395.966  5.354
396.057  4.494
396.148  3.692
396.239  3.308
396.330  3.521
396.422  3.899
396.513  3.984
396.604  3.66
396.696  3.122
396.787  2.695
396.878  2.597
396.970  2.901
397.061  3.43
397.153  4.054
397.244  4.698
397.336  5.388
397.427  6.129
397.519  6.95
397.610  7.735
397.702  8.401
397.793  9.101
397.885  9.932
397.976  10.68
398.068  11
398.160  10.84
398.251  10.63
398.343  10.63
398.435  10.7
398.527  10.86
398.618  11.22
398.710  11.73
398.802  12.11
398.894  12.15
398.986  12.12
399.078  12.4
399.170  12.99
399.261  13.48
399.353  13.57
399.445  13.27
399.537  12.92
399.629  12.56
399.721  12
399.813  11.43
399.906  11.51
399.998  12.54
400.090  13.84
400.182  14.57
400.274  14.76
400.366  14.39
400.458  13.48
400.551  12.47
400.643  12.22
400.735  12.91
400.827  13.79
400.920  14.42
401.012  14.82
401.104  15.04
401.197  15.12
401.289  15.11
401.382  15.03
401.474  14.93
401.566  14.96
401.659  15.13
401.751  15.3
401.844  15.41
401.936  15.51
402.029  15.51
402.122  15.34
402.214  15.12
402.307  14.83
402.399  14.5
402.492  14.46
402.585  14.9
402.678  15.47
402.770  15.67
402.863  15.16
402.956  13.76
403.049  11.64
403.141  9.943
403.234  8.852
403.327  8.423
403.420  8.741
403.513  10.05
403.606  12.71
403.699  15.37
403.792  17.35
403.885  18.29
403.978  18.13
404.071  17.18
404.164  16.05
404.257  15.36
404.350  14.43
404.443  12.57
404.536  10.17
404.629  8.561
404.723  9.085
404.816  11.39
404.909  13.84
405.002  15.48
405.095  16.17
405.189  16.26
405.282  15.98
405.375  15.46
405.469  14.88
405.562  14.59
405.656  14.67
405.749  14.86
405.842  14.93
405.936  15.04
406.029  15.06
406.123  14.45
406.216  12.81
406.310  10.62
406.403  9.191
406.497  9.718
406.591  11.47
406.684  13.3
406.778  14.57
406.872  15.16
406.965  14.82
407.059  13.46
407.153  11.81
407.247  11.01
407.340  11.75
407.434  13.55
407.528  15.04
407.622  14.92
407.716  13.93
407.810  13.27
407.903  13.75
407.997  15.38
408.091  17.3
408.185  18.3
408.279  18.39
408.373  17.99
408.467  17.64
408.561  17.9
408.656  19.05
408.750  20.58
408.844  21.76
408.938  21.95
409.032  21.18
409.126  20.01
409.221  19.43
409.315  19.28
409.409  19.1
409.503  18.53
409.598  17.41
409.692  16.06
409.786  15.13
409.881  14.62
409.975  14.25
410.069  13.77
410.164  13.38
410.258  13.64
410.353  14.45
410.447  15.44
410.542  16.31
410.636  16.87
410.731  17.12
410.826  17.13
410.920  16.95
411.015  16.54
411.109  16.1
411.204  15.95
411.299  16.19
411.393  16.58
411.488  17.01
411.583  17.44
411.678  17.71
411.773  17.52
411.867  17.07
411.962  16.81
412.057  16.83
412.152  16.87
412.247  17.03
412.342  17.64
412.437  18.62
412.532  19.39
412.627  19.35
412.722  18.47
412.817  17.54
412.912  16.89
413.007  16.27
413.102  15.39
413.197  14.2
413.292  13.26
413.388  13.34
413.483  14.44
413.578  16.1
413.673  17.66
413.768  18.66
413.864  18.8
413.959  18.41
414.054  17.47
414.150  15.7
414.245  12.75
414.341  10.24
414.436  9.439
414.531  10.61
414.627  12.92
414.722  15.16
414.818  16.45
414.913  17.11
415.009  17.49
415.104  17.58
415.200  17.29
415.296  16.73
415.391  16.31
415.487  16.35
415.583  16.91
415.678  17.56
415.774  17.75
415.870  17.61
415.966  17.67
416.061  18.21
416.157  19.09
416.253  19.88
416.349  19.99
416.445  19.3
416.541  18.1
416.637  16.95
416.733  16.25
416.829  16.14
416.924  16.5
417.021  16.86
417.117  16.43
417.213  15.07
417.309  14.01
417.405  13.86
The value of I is 398.710 nm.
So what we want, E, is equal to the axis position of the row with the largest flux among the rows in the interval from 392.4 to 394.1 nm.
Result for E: 392.606 nm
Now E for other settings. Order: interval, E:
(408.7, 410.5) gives 408.938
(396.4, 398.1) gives 398.068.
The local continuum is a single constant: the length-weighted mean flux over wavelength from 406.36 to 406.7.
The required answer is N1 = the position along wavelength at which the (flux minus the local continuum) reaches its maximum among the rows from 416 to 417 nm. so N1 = 416.349 nm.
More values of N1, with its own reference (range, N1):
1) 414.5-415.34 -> 415.104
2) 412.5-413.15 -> 412.532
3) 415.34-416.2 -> 416.157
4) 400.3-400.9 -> 400.366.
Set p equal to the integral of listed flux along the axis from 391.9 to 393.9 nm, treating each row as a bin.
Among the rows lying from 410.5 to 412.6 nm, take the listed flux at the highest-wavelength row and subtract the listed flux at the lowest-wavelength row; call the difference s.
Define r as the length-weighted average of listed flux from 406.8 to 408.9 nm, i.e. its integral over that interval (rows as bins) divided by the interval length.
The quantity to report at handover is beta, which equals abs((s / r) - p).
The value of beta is 8.2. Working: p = 8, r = 15.8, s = 3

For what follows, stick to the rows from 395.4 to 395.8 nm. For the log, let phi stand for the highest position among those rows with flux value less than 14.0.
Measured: 395.783 nm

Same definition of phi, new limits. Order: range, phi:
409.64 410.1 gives 410.069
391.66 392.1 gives 392.064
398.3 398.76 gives 398.710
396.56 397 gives 396.970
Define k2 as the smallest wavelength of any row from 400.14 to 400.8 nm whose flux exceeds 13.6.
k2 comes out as 400.182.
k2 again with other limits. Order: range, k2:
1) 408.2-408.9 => 408.279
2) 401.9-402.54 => 401.936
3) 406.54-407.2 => 406.778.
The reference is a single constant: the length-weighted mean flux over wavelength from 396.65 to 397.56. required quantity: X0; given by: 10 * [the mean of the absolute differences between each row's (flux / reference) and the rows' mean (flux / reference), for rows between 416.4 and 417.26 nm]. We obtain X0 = 2.0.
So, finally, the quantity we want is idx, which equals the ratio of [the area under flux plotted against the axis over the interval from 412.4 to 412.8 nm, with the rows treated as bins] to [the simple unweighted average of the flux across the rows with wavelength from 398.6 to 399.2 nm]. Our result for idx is 0.62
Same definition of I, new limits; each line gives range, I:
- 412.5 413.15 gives 412.532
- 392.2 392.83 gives 392.606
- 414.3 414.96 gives 414.913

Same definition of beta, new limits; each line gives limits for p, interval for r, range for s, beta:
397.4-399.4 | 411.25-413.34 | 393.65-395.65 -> 21.2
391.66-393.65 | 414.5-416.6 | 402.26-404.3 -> 9.3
